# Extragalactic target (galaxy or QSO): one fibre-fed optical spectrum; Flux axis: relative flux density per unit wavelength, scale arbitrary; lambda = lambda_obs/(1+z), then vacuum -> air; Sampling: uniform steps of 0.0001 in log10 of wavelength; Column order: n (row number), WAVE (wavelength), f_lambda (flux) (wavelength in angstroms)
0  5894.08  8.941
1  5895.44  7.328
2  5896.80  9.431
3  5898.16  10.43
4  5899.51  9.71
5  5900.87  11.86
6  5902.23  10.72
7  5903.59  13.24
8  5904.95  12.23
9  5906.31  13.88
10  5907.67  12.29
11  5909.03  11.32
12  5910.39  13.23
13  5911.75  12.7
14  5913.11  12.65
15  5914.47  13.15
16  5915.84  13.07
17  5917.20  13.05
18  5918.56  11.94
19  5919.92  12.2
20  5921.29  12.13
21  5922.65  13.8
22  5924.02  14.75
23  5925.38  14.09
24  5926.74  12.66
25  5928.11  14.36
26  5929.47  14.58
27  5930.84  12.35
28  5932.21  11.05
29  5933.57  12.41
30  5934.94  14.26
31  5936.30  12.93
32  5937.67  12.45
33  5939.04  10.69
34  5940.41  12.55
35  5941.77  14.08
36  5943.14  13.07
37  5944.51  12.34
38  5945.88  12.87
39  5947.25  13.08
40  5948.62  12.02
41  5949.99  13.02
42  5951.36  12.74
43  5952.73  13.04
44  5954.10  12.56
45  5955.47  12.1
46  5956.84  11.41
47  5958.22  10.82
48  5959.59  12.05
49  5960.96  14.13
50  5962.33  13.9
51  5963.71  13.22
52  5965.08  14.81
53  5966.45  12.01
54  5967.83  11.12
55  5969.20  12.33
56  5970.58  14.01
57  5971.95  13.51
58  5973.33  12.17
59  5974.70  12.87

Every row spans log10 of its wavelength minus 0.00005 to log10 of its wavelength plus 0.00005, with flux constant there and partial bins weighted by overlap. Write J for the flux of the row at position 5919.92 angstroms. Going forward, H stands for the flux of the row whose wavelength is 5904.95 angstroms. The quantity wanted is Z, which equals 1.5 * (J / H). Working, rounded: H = 12.23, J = 12.2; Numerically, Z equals 1.50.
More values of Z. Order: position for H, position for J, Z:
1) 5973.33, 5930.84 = 1.52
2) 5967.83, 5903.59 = 1.79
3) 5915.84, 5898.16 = 1.20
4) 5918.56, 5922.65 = 1.73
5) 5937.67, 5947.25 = 1.58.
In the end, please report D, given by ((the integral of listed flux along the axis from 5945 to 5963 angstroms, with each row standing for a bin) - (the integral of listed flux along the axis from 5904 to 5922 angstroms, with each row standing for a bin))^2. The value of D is 0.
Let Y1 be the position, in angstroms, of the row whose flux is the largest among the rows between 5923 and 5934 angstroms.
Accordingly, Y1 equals 5924.02 angstroms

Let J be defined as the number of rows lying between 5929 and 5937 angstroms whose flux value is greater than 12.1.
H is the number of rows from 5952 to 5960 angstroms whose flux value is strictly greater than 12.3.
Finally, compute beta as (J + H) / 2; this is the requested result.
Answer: 3.5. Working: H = 2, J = 5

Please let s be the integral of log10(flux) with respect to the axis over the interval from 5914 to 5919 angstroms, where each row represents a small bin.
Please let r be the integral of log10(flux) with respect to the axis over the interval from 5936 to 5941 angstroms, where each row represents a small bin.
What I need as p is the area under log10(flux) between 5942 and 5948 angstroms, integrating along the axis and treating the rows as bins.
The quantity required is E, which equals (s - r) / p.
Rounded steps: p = 6.66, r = 5.4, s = 5.5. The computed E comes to 0.02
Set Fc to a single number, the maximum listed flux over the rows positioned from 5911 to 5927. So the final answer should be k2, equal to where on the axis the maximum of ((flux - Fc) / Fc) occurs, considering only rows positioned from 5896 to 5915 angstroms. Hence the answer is 5906.31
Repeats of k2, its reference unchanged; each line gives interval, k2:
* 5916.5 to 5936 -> 5924.02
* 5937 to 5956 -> 5941.77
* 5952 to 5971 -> 5965.08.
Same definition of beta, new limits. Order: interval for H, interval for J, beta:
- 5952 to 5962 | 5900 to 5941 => 13.5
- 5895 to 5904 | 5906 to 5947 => 13.5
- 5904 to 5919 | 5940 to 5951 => 7.0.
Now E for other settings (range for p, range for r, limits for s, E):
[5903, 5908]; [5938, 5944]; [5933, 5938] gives -0.18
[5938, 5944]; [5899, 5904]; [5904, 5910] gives 0.20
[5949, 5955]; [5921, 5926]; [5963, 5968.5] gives 0.06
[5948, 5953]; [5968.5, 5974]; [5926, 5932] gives 0.11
